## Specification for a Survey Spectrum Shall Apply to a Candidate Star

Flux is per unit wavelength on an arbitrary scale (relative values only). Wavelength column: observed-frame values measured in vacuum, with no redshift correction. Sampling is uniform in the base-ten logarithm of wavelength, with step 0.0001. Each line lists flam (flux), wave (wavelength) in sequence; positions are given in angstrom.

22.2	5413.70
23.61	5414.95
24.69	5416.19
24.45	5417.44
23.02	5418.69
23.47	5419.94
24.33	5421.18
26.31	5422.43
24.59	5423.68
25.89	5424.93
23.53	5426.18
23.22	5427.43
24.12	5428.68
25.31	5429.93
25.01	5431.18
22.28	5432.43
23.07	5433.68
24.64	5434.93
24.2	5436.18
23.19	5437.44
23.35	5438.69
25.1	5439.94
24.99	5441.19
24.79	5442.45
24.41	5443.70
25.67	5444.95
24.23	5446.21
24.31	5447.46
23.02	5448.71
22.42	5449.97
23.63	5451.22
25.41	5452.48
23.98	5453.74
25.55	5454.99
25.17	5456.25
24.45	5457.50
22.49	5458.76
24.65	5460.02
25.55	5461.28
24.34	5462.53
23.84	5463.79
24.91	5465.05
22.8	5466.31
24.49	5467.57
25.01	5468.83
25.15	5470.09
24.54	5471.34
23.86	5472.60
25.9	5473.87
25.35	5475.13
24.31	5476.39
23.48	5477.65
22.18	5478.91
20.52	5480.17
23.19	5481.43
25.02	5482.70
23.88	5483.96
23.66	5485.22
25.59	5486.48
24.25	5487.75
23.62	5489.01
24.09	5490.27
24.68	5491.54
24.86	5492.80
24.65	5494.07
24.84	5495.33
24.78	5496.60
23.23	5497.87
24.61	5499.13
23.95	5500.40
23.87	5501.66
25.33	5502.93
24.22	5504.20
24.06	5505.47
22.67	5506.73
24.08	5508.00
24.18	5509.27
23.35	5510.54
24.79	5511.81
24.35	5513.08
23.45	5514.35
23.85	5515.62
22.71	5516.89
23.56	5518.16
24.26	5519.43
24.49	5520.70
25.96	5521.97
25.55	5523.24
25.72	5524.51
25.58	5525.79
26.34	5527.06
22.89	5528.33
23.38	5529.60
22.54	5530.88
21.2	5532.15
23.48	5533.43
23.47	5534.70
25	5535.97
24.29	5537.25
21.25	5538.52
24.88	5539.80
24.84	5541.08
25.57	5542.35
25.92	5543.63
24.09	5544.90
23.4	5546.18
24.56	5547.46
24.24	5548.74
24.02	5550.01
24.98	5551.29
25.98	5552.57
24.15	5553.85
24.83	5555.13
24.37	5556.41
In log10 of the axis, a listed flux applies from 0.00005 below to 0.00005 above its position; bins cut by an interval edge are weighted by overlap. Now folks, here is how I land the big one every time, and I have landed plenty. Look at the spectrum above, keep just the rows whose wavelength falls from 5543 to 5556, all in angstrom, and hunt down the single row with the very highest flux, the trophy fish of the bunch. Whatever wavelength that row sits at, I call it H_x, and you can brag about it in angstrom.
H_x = 5552.57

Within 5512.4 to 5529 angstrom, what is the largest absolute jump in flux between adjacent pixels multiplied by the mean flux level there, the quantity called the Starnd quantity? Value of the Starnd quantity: 85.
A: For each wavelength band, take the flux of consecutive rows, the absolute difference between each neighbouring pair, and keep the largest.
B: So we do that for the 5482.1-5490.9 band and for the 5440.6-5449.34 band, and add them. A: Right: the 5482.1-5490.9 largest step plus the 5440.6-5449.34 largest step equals 3.4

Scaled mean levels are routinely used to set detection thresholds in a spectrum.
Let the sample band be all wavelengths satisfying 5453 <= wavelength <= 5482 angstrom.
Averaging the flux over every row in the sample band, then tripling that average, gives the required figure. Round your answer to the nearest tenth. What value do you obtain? 72.5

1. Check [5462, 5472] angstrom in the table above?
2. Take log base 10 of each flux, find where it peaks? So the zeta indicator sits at 5470.09 angstrom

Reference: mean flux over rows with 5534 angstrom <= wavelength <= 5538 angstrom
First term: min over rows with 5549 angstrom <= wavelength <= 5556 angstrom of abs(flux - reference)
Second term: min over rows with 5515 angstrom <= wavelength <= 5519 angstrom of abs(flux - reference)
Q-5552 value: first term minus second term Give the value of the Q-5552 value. -0.30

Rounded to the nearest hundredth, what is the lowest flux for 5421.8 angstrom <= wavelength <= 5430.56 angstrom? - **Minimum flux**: 23.22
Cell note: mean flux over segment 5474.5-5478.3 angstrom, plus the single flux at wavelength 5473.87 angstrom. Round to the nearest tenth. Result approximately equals 50.3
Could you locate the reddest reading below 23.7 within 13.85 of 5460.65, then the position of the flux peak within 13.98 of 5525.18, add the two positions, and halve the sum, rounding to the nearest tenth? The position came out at 5496.7 angstrom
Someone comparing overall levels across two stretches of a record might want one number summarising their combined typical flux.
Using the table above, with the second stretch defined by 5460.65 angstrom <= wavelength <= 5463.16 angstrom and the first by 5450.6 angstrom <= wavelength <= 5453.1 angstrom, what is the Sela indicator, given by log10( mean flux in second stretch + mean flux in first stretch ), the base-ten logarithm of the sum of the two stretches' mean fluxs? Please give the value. 1.69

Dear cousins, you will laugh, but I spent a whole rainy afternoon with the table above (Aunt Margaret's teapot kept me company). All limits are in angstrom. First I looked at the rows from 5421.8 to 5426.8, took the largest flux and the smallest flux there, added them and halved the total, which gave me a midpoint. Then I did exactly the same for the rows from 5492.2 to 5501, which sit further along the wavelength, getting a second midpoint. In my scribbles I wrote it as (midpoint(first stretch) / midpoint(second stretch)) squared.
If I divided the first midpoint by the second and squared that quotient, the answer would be 1.07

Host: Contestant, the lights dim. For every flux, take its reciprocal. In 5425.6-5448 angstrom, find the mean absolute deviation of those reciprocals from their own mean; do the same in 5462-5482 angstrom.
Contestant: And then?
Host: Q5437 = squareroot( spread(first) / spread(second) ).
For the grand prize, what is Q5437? 0.84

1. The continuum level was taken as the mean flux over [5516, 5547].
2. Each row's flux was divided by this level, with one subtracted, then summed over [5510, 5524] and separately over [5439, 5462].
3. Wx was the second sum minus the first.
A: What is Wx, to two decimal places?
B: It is 0.17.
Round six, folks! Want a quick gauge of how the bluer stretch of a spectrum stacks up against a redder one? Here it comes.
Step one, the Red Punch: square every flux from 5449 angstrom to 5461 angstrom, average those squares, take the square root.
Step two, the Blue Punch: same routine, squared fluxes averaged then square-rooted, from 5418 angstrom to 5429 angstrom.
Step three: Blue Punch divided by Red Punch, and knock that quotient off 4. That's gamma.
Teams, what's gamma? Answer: 3.00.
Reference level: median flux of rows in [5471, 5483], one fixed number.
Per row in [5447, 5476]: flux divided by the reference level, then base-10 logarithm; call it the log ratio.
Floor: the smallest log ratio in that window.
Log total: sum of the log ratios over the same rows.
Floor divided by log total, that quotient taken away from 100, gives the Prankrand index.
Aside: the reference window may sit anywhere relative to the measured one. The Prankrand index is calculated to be 100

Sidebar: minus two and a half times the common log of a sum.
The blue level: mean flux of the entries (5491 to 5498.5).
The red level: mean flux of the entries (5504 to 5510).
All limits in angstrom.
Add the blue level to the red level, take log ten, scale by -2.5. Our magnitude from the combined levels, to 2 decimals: -4.21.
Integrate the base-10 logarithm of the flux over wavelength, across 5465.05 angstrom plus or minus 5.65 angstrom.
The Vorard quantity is 15.7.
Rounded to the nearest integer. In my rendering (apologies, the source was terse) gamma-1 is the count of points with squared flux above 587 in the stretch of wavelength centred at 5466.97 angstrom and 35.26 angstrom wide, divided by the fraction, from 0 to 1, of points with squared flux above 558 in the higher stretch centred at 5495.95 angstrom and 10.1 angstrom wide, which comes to 18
